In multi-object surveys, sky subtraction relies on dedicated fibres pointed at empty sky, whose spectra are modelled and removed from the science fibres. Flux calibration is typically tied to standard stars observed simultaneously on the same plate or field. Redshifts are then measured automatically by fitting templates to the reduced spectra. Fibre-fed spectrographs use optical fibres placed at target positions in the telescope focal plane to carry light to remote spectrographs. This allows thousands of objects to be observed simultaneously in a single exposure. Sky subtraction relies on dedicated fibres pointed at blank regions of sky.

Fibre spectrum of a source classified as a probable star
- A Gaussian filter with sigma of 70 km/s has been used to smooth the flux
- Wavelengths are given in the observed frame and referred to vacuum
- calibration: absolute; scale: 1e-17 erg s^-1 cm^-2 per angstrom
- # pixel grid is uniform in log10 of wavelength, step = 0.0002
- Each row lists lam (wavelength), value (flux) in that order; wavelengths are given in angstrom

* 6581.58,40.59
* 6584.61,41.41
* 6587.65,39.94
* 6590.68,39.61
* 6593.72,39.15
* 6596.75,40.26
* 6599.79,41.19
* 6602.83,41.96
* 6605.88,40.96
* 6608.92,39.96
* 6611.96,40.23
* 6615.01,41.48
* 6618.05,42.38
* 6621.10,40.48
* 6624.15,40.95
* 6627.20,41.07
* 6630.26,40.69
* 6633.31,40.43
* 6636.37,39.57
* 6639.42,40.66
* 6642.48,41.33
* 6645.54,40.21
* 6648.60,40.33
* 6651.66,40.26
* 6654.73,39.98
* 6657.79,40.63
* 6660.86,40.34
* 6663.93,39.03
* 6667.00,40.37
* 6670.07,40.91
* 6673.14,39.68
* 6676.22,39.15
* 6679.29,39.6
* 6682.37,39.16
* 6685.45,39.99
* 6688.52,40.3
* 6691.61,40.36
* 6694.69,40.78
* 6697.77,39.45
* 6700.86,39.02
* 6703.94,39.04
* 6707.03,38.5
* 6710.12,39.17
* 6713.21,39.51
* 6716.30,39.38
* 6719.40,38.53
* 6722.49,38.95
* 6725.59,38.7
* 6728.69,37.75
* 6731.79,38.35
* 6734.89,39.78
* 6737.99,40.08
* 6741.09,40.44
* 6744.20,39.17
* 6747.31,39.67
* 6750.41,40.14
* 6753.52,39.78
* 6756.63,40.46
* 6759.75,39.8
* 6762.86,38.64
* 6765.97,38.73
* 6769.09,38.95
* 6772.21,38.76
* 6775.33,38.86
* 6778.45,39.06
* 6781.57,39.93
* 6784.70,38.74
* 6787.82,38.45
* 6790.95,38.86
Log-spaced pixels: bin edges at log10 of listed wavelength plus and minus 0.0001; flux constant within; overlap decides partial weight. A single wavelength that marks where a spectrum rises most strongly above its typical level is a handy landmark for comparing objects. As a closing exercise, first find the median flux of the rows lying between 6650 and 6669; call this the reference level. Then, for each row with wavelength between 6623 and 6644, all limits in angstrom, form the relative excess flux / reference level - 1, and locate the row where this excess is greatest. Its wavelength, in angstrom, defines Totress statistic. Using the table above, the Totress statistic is 6642.48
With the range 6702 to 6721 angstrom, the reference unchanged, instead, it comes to 6713.21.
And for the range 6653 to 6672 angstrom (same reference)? 6670.07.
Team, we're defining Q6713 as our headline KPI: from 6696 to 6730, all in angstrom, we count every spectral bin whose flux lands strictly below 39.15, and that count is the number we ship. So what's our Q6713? 7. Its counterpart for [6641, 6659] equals 0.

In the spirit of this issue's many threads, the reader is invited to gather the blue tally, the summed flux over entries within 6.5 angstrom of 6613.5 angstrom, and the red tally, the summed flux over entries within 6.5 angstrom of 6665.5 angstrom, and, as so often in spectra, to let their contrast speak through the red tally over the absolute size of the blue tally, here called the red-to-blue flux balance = 0.98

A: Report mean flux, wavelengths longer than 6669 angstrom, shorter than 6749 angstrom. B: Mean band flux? 39.4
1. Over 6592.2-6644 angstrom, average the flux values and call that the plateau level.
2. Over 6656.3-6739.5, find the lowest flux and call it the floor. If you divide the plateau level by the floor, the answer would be 1.08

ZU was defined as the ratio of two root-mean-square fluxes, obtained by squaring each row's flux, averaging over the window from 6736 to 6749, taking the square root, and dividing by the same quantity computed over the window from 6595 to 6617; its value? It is 0.97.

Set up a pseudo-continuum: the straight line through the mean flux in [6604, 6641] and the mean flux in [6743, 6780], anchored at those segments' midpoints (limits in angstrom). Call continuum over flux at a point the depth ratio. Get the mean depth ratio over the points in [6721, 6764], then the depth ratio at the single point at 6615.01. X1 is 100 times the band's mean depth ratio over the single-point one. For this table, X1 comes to 102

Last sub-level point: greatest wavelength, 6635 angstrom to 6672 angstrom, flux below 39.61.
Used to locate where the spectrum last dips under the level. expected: 6663.93 angstrom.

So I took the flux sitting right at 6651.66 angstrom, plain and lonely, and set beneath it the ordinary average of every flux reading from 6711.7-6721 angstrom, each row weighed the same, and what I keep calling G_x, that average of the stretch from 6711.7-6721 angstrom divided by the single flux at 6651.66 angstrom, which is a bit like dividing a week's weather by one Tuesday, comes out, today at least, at 0.97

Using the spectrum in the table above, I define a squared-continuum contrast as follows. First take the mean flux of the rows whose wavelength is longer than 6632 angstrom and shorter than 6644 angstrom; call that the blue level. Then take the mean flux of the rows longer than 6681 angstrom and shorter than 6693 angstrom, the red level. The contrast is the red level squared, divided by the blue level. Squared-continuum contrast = 39.4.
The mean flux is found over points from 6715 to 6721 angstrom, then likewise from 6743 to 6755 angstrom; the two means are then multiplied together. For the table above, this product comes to 1546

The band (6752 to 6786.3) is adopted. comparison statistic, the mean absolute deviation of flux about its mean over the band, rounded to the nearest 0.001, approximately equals 0.543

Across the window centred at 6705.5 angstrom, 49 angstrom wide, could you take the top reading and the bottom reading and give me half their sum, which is 39.3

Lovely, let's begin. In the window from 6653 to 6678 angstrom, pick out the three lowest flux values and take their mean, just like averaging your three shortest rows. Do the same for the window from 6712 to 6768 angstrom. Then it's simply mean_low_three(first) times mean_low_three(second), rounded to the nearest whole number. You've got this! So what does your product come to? 1501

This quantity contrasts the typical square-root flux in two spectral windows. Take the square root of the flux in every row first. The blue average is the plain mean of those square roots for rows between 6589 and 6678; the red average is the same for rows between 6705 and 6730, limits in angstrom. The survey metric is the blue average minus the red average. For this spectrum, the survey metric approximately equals 0.131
